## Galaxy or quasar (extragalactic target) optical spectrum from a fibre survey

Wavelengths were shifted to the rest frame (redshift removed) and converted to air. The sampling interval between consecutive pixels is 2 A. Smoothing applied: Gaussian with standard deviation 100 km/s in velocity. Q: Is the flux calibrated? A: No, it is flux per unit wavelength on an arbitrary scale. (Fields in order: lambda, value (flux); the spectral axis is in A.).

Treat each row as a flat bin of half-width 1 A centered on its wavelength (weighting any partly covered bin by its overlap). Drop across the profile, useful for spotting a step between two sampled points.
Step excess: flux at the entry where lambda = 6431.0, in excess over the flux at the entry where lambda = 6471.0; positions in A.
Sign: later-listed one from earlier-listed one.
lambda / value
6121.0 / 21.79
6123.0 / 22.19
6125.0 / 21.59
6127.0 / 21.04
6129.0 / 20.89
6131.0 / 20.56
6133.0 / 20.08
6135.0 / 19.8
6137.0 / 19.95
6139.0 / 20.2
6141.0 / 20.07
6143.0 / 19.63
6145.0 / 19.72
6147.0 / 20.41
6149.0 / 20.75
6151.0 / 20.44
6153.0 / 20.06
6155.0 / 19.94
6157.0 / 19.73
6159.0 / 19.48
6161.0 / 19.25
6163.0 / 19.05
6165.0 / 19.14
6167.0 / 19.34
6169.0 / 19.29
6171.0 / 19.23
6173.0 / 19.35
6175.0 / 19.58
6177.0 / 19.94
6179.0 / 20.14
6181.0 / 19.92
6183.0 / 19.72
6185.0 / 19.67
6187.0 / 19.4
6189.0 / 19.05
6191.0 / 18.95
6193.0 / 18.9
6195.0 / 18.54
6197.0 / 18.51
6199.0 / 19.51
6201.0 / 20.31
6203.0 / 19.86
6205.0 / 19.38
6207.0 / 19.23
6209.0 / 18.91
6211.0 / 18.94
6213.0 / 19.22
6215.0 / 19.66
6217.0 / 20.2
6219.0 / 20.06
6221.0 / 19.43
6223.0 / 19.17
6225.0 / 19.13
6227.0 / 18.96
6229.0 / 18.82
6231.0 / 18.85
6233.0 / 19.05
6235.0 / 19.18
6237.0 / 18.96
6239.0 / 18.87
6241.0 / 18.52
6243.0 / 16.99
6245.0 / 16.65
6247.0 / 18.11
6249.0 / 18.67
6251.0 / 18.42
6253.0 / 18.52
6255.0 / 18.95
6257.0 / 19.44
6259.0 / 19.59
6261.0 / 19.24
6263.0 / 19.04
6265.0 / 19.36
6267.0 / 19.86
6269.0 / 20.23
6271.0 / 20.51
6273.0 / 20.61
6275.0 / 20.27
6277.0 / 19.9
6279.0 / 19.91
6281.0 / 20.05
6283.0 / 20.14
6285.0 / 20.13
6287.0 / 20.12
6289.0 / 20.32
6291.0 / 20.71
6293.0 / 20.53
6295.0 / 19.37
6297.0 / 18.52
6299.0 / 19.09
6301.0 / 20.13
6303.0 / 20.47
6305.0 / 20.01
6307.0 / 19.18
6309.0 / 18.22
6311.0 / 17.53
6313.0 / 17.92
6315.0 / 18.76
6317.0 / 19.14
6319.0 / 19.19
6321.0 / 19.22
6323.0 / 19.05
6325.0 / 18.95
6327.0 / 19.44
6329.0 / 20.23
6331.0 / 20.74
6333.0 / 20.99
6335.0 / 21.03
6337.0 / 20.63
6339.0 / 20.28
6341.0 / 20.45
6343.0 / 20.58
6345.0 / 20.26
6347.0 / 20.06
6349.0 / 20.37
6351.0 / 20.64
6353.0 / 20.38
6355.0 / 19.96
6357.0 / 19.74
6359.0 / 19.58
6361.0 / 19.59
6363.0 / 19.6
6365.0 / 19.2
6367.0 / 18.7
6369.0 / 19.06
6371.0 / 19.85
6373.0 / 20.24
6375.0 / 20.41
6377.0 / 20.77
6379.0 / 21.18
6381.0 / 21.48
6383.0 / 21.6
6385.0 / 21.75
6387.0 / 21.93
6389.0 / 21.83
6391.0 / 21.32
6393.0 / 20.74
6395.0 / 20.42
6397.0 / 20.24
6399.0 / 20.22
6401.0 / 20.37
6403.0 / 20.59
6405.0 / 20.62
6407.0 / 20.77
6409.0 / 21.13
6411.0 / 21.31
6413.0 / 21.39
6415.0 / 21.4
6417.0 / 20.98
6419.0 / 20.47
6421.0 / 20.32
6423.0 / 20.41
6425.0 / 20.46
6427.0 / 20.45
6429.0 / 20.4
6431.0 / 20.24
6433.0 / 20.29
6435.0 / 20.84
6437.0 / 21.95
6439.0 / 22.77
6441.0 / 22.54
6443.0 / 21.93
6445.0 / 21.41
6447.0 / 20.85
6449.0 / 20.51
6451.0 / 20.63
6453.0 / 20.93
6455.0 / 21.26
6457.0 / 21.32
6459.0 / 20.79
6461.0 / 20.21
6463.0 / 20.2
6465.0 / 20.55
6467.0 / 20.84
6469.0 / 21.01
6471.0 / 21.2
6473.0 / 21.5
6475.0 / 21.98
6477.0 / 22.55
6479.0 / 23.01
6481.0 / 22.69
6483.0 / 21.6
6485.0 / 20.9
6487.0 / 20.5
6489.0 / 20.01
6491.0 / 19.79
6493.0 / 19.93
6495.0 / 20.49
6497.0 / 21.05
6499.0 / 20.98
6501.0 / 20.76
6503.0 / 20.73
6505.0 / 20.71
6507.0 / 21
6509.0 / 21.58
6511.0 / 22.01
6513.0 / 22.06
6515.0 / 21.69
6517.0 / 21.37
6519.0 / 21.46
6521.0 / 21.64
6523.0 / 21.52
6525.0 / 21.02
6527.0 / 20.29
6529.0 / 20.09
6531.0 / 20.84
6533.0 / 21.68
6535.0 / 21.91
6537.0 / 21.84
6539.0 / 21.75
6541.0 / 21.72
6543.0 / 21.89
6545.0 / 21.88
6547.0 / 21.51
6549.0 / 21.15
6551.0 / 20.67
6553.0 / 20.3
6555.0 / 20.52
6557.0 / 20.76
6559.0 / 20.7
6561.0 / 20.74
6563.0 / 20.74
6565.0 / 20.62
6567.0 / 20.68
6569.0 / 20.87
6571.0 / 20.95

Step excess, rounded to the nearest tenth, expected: -1.0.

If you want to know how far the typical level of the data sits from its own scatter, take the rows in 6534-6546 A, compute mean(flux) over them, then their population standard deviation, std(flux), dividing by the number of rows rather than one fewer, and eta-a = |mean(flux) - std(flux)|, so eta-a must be 21.8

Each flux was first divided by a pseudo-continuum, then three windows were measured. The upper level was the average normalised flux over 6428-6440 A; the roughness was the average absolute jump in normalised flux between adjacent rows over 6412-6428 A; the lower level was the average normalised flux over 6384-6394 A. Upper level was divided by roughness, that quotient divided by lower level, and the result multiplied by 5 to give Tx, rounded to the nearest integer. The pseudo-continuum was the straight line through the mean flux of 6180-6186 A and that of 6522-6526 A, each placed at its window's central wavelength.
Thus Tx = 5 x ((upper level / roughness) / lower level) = 566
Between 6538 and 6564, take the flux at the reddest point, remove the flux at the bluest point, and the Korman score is -1.0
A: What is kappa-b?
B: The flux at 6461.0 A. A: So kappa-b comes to 20.21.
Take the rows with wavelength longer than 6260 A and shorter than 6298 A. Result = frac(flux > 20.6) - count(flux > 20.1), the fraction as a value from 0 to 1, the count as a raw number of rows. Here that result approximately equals -10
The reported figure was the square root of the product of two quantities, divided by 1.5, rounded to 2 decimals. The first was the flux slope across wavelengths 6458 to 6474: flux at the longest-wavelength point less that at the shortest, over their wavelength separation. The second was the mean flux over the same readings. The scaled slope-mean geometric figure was 0.68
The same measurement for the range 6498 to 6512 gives 0.90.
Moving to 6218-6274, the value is 0.29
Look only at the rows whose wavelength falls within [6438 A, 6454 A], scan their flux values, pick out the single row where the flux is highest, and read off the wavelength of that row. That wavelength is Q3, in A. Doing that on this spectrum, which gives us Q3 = 6439.0 A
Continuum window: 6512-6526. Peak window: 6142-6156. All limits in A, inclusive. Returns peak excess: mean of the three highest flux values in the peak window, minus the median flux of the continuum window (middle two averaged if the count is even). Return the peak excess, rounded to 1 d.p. -1.0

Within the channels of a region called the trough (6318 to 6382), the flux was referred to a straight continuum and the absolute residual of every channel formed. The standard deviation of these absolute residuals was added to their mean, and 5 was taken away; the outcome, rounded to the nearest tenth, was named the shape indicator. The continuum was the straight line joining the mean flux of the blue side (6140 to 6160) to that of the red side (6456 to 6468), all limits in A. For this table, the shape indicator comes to -3.9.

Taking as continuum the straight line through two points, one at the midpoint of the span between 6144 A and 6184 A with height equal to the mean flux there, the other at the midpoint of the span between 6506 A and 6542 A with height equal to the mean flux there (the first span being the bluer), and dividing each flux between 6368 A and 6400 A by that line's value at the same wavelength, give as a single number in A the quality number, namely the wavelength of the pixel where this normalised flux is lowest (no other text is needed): 6369.0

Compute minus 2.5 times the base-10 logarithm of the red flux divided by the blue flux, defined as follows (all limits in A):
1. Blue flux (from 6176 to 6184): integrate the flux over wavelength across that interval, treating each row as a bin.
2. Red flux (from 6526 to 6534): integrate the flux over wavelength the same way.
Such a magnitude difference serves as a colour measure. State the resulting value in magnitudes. -0.042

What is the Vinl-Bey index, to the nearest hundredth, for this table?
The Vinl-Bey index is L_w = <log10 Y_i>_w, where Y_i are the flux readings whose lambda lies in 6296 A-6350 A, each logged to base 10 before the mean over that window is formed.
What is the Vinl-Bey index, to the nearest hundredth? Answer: 1.29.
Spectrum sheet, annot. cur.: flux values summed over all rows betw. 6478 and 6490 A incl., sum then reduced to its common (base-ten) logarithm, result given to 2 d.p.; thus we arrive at 2.11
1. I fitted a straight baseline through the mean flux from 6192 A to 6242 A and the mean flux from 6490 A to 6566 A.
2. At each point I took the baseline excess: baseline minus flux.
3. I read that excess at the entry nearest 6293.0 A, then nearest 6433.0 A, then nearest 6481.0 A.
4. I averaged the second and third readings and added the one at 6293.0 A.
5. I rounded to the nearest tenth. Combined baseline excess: -1.7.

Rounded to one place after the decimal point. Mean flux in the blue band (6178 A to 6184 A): 19.9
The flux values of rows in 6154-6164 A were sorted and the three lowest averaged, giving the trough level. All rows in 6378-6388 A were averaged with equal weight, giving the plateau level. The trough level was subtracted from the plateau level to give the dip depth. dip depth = 2.3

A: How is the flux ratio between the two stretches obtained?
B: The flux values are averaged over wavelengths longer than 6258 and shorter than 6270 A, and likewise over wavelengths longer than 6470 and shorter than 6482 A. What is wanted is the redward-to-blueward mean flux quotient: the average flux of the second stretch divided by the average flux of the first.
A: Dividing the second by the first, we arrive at 1.13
